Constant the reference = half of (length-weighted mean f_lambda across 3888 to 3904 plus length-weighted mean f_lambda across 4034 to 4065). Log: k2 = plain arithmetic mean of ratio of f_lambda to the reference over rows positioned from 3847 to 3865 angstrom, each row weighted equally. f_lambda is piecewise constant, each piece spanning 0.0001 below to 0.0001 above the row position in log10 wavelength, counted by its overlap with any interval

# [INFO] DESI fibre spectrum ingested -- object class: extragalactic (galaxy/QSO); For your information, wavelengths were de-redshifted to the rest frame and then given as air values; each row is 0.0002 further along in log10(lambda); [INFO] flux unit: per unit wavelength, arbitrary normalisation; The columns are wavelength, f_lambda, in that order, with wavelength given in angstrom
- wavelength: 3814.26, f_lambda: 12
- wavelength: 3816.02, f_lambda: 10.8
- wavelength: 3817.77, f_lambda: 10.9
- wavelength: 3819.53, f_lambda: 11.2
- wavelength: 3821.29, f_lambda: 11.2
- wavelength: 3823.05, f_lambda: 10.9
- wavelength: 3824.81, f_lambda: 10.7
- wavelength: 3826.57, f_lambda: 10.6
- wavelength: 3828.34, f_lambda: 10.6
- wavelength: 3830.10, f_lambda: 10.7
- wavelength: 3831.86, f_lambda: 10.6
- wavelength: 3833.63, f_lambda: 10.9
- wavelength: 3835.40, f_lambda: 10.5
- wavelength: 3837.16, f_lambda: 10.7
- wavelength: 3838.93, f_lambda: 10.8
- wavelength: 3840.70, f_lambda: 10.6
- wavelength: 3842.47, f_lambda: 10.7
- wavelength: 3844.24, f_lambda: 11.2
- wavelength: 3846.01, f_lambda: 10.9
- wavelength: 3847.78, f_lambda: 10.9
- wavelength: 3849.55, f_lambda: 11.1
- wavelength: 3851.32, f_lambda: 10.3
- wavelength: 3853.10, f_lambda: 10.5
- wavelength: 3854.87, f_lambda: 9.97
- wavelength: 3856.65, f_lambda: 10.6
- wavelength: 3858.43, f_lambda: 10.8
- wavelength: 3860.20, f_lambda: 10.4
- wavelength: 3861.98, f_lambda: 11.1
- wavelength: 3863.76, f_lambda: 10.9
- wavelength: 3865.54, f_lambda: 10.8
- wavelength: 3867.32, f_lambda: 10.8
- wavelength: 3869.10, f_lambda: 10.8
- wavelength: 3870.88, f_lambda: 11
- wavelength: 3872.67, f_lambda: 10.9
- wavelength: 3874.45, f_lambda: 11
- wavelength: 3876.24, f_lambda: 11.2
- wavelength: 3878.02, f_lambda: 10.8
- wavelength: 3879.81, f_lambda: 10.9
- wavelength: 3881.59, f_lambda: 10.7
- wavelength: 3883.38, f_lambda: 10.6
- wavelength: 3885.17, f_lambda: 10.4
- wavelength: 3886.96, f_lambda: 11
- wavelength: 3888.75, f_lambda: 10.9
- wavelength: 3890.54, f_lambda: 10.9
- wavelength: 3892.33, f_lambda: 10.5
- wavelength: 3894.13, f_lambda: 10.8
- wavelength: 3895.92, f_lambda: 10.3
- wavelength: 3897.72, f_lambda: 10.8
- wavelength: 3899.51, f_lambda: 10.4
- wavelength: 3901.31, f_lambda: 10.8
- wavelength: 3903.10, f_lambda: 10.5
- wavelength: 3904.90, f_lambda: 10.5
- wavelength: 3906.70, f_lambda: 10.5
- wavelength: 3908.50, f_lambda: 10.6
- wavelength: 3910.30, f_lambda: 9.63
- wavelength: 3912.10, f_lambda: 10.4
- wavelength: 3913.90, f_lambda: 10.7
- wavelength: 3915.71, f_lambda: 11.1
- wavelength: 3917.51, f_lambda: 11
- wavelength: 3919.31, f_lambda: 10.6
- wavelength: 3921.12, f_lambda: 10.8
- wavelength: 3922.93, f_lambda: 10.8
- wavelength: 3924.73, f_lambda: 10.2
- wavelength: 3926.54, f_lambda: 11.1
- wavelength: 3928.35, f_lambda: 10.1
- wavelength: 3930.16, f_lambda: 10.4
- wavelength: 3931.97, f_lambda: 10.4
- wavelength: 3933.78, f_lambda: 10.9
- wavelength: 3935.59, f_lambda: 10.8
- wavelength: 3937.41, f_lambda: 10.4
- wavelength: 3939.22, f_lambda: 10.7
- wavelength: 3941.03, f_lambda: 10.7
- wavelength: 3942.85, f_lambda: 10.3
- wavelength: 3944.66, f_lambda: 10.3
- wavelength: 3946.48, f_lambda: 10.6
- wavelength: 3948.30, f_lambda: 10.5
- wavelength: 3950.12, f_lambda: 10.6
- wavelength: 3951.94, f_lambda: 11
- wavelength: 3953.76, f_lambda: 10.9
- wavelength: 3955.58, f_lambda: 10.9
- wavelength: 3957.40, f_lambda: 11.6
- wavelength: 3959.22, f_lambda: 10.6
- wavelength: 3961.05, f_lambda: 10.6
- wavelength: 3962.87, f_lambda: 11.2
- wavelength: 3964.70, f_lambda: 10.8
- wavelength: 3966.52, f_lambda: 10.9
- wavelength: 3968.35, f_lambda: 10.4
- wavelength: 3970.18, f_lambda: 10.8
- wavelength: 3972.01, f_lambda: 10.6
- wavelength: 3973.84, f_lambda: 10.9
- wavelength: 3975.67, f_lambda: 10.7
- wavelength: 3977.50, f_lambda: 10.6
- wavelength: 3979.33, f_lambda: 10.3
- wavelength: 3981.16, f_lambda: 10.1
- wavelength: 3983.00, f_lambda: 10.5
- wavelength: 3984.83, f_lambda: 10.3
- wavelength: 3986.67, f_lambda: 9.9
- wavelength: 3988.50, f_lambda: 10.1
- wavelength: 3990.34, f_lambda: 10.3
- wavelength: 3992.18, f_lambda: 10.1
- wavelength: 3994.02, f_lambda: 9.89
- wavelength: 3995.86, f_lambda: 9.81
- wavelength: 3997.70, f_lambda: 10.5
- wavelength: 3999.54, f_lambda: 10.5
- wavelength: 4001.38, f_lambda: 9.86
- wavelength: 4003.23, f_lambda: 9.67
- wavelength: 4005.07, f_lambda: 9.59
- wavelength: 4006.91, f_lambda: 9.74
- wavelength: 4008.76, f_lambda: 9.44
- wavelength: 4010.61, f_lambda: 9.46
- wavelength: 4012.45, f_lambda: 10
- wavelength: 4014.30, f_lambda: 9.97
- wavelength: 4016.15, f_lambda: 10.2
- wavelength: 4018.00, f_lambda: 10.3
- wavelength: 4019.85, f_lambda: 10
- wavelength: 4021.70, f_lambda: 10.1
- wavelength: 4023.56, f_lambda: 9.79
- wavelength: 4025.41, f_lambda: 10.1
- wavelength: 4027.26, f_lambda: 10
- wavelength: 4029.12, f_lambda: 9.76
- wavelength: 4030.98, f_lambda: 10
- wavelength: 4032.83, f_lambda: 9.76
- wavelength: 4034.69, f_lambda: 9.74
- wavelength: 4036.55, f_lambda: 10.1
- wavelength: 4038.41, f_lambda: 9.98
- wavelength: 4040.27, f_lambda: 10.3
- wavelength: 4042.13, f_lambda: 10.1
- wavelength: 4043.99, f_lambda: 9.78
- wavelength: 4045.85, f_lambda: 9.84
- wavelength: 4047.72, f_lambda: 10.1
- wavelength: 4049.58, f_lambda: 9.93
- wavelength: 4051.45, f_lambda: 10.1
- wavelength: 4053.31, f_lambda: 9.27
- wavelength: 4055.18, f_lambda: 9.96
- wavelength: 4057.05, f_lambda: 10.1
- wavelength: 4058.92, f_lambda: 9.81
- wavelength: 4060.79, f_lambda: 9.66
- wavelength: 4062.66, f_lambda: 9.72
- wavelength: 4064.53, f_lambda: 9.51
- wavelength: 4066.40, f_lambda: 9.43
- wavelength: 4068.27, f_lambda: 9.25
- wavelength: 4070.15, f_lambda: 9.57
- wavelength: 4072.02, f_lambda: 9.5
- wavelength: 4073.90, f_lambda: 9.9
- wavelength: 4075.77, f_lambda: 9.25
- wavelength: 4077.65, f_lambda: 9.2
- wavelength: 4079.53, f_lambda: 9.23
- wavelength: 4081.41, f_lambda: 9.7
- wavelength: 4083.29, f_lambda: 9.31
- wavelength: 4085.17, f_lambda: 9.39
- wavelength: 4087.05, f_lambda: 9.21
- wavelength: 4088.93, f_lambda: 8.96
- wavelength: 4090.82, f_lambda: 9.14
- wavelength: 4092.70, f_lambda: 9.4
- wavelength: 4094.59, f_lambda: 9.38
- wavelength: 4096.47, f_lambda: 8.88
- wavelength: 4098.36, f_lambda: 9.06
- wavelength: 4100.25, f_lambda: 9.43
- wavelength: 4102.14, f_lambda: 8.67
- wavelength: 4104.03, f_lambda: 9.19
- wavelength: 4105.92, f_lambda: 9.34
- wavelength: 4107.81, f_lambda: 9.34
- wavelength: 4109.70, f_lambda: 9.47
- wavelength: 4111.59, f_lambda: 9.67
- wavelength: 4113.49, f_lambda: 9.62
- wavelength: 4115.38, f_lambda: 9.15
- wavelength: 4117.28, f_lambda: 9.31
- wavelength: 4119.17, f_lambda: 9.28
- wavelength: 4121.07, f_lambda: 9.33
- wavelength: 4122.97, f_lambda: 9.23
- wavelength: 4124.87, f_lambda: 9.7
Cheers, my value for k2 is 1.04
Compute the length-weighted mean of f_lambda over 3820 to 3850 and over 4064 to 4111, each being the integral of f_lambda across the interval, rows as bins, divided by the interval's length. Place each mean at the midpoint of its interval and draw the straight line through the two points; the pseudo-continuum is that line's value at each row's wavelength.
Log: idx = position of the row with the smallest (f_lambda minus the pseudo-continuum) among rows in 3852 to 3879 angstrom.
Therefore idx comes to 3854.87 angstrom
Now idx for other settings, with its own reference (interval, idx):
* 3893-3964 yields 3910.30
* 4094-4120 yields 4102.14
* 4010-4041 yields 4010.61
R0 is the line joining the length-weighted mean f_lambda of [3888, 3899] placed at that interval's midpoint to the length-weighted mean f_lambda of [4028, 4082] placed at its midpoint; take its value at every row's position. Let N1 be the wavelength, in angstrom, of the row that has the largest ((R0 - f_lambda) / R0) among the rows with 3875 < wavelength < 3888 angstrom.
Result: 3885.17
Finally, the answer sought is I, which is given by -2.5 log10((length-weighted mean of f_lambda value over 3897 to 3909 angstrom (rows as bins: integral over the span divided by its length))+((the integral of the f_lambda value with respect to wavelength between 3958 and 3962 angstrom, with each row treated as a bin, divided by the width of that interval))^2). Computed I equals -5.24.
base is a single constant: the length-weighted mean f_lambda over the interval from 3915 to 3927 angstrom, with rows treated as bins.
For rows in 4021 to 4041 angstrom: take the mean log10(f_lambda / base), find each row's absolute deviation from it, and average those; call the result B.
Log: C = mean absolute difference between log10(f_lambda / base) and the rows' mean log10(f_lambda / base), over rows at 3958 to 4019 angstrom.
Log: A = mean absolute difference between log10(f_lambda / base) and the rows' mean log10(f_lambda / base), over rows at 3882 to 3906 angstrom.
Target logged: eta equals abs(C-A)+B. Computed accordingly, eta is 0.014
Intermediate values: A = 0.0083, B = 0.0065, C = 0.0157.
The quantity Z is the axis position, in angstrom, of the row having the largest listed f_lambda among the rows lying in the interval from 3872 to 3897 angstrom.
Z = 3876.24 angstrom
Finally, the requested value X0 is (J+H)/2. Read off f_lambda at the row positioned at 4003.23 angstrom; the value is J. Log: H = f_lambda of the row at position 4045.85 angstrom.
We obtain 9.8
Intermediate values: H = 9.84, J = 9.67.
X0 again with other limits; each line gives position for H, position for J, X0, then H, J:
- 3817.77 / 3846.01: 10.9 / 10.9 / 10.9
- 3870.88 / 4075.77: 10.1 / 11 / 9.25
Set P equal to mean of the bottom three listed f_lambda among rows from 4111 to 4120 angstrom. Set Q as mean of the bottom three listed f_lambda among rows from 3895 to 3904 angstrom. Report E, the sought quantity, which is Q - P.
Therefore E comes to 1.2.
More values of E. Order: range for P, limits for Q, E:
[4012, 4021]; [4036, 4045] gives 0.0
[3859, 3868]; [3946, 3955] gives -0.1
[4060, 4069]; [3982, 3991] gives 0.7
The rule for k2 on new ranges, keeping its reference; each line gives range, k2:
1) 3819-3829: 1.06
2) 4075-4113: 0.90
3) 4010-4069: 0.96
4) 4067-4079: 0.92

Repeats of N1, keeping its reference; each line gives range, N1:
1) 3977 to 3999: 3995.86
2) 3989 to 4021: 4008.76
